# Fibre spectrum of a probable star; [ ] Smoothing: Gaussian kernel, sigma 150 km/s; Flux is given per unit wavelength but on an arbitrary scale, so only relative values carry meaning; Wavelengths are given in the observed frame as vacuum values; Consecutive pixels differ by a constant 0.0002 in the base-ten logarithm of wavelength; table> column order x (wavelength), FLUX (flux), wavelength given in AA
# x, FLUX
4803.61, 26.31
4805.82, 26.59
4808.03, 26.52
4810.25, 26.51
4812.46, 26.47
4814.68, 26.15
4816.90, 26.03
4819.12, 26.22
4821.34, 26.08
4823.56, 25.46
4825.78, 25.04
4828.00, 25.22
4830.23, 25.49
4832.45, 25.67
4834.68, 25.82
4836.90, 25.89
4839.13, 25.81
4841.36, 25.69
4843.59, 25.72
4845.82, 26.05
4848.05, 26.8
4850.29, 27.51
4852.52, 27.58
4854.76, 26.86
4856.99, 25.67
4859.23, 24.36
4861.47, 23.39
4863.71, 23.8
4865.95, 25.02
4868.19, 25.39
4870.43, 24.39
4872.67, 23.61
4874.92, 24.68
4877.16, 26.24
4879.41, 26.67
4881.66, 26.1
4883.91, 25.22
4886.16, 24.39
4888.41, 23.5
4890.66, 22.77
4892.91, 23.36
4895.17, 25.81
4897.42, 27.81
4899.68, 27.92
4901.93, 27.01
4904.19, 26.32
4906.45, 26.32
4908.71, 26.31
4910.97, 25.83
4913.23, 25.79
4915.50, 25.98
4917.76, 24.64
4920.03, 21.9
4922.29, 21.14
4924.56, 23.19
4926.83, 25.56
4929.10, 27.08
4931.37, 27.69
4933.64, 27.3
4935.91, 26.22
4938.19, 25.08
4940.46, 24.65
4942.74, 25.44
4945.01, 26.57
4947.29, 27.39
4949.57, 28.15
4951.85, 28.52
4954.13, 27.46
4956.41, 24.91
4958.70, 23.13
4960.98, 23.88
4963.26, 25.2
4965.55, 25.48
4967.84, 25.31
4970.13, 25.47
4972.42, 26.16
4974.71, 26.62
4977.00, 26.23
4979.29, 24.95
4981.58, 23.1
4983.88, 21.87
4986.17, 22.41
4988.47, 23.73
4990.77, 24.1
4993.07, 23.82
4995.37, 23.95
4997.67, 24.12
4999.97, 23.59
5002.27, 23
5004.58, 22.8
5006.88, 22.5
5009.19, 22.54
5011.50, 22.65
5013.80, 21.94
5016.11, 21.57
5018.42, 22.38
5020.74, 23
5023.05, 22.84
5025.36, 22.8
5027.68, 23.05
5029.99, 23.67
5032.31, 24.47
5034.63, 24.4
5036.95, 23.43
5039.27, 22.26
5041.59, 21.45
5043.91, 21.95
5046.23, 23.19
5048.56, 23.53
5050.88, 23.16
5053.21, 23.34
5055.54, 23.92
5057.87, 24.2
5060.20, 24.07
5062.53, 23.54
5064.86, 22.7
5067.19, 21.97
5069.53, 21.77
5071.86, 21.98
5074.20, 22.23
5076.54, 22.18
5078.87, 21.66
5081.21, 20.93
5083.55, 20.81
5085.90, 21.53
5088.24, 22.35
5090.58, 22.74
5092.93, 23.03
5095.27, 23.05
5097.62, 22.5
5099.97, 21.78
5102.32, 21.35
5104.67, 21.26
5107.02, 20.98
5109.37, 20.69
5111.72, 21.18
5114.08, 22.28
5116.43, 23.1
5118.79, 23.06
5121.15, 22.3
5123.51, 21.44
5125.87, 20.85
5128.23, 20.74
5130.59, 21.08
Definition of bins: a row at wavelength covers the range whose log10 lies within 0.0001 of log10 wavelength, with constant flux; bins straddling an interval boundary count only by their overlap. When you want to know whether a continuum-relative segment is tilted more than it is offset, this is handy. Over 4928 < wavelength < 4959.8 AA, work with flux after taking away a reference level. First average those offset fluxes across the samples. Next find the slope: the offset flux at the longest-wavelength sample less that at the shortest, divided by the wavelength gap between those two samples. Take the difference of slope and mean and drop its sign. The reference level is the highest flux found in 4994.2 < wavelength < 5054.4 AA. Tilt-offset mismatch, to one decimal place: 2.1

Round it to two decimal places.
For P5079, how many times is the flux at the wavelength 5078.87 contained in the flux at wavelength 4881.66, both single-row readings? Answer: 1.20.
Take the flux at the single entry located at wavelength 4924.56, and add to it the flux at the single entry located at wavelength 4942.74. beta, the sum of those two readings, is 48.6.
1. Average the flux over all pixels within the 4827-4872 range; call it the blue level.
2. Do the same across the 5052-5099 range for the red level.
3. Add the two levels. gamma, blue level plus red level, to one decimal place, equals 48.1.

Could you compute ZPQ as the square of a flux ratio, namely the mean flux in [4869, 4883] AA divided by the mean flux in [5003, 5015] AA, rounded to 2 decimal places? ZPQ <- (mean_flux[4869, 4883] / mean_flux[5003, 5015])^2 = 1.26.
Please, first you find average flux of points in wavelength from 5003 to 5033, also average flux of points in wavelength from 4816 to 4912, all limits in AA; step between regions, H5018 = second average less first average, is 2.8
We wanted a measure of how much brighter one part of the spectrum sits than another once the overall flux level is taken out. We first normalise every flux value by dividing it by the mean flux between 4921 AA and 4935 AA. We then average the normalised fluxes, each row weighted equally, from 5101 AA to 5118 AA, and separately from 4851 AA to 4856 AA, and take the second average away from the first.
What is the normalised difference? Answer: -0.22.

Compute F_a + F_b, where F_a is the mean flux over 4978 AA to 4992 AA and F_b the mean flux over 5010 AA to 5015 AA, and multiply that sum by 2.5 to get 114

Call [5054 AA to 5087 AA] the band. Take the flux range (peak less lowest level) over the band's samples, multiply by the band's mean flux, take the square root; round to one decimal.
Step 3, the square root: 8.7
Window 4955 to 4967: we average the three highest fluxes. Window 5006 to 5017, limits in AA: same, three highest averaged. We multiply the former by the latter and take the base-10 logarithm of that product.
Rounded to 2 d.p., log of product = 2.75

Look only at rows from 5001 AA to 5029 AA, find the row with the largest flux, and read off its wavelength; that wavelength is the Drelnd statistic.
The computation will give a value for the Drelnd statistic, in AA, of 5027.68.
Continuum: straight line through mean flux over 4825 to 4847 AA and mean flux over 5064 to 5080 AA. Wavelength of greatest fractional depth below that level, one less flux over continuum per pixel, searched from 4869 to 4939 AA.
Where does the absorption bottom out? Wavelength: 4922.29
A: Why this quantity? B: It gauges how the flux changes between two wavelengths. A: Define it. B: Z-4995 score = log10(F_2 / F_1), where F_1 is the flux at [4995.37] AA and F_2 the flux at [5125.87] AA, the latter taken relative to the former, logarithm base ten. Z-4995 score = -0.06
